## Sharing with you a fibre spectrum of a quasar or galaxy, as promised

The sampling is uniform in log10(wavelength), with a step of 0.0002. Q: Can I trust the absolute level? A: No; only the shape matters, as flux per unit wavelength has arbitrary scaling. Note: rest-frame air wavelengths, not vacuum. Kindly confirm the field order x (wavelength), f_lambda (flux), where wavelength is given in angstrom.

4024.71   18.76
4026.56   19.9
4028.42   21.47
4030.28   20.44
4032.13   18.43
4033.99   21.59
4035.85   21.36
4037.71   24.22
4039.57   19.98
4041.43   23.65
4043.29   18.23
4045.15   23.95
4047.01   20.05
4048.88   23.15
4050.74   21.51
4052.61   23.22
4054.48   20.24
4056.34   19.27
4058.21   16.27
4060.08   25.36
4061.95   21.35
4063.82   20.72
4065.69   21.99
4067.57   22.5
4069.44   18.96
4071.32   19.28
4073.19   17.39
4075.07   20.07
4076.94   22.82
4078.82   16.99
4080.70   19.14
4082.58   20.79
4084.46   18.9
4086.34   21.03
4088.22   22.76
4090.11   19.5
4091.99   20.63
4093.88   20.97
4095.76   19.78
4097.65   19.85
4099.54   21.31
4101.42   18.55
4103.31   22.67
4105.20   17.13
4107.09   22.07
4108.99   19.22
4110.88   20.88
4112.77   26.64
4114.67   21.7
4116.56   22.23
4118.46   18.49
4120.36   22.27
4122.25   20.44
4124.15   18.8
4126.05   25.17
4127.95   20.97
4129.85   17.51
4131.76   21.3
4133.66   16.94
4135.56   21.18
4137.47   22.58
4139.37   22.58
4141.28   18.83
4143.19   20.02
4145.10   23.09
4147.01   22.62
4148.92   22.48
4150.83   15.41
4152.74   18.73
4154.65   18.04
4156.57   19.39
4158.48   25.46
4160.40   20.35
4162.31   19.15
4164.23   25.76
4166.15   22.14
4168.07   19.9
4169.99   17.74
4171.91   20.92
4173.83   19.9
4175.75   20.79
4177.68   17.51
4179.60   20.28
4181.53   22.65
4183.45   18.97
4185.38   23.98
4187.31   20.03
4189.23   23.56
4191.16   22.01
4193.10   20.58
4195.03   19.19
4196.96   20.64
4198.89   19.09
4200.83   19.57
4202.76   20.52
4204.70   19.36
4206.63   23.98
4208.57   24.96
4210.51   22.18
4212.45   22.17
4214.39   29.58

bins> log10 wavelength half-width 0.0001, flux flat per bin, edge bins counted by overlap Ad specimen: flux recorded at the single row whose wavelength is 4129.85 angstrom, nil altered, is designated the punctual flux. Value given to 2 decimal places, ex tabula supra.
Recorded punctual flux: 17.51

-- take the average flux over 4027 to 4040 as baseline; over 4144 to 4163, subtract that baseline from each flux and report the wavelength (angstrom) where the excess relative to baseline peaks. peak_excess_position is 4158.48 angstrom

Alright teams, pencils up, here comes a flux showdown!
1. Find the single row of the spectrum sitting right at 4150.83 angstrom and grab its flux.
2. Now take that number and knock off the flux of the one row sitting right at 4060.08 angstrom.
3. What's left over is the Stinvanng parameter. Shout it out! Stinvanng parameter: -10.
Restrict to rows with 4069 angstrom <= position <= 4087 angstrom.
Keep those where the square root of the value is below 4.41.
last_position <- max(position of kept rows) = 4084.46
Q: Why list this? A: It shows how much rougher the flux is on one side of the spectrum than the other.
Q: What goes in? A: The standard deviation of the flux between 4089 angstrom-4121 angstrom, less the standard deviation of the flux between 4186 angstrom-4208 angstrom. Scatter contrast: 0.5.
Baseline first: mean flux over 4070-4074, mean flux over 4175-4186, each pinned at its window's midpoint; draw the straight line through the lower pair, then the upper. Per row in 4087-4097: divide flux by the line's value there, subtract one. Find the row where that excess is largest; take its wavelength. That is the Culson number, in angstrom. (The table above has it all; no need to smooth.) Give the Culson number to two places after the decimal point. 4088.22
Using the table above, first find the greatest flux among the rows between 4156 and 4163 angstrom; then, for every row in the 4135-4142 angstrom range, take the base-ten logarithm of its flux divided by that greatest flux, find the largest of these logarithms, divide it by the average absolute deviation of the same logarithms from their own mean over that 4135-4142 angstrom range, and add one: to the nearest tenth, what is -1.0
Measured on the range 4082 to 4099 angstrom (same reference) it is -1.7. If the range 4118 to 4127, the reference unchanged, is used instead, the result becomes 0.9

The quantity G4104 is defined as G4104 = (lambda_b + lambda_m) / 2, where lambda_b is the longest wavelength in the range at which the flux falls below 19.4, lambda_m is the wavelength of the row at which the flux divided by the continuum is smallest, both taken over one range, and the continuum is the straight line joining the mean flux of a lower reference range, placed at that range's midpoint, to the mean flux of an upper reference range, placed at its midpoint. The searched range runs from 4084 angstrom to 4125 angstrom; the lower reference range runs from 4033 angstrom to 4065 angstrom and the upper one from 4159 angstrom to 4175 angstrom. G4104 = 4114.7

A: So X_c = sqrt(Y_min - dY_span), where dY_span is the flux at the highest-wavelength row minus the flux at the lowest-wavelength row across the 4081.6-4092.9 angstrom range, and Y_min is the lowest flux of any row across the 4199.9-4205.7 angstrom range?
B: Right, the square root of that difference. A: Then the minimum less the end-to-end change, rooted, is 4.42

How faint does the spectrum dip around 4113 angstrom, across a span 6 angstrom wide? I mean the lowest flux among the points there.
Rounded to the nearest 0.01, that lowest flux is 20.88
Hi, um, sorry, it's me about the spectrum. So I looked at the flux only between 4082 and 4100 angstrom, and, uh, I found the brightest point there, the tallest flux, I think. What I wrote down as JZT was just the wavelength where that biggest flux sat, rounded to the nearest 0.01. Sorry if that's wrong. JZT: 4088.22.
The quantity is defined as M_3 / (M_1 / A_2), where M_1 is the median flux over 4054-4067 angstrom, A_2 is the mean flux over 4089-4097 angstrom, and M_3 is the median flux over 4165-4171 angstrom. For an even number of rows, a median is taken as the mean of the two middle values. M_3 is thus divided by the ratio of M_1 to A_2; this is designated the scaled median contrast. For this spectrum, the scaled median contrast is 19.4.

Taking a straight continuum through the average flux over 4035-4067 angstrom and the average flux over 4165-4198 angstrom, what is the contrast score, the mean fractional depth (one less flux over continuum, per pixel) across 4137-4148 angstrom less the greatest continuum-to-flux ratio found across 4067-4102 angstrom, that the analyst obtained -1.29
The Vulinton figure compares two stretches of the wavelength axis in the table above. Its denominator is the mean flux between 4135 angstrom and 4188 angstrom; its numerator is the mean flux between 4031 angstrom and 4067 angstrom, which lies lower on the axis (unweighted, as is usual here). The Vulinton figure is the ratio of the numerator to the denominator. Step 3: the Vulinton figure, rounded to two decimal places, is 1.03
